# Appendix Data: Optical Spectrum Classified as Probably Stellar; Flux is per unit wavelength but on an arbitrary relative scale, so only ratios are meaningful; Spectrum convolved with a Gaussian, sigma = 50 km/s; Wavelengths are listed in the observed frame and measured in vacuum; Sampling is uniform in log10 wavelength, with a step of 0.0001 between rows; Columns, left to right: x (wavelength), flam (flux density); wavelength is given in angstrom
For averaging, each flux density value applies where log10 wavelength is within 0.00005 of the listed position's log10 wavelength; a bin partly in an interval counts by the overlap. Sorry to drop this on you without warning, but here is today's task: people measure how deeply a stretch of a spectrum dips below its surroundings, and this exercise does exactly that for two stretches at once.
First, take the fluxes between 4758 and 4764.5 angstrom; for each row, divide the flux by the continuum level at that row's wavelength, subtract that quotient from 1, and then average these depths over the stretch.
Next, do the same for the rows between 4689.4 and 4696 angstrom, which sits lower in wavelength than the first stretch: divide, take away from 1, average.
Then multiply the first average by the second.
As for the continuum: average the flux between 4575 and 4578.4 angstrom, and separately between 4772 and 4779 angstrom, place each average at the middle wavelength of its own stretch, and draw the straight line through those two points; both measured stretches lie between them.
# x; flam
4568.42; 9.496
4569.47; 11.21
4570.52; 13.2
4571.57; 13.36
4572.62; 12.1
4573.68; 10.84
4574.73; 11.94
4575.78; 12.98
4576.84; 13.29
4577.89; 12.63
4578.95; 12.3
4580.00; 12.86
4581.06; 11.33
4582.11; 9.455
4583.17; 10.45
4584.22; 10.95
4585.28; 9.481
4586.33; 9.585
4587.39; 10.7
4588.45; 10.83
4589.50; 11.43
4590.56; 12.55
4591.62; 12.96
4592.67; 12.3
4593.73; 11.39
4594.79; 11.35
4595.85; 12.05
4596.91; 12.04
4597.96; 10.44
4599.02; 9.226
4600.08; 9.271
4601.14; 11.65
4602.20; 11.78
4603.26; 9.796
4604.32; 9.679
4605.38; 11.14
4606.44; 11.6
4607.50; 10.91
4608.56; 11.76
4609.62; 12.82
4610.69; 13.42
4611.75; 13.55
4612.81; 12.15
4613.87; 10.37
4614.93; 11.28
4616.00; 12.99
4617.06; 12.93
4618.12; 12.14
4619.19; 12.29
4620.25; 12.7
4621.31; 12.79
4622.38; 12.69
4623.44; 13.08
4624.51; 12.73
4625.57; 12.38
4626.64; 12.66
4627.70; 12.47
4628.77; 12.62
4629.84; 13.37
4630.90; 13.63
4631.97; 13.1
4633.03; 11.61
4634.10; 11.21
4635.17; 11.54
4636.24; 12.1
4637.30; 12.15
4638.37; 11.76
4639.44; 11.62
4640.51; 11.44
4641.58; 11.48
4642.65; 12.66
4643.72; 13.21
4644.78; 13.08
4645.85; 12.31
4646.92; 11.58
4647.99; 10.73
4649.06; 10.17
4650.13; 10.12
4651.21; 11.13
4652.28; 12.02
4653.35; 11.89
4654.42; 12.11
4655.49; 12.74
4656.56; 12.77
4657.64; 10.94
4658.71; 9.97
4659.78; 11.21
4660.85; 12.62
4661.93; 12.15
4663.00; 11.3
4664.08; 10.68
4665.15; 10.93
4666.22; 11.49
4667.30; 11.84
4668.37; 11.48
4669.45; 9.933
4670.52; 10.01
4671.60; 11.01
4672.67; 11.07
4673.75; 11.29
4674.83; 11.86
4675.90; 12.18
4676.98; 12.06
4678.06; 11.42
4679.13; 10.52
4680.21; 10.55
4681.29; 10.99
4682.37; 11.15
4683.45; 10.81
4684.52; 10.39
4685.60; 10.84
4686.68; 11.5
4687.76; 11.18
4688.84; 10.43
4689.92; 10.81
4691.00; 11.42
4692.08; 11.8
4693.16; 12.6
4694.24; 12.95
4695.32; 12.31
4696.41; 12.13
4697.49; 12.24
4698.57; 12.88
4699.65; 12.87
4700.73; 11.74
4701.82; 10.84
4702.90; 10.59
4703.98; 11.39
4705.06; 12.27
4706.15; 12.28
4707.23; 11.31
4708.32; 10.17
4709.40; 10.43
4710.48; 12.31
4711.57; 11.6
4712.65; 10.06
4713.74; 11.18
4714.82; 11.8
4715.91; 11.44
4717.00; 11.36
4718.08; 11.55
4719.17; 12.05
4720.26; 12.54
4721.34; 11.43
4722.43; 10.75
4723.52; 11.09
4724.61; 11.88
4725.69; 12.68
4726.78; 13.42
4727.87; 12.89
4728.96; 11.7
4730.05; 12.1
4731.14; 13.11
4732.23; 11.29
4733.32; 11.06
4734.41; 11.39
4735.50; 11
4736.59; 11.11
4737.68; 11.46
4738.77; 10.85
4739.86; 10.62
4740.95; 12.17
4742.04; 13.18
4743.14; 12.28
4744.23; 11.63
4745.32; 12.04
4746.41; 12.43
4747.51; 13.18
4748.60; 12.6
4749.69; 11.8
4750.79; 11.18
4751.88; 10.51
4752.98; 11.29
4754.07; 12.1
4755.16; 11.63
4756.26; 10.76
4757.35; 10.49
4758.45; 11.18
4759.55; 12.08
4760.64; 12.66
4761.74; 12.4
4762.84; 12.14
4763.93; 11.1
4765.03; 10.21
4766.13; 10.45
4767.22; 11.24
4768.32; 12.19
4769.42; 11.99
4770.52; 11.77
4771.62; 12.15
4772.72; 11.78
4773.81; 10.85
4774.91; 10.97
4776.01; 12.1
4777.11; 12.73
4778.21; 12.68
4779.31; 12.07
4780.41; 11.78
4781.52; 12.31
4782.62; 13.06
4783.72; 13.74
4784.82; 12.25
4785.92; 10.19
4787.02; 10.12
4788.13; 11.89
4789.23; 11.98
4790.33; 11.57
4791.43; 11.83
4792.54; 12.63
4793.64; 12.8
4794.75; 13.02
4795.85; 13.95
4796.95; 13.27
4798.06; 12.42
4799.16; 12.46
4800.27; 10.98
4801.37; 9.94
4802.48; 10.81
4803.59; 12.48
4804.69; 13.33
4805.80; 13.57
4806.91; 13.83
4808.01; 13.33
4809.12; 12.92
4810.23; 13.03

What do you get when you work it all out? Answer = 0.000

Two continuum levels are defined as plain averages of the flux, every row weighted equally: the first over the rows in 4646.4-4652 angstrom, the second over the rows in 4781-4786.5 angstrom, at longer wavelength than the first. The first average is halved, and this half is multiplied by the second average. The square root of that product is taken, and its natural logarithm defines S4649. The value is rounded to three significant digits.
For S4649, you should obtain 2.10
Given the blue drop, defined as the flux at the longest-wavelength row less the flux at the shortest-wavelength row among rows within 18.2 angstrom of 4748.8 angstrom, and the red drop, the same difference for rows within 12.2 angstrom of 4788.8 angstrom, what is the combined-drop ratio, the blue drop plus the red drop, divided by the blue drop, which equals 1.7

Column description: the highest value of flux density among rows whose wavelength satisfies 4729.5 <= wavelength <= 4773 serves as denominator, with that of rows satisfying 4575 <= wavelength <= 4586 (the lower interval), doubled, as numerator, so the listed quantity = 2.017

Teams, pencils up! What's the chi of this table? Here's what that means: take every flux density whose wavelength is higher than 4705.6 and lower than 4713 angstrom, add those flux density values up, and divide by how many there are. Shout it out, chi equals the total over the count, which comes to 11.2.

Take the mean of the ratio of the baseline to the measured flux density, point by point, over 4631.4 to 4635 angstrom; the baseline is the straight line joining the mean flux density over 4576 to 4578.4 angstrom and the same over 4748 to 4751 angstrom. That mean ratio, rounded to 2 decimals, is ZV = 1.06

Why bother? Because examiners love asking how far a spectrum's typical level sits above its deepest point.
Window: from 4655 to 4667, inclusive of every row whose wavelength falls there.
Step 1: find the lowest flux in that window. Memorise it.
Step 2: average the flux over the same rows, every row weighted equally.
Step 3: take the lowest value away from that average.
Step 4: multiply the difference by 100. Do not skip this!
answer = 156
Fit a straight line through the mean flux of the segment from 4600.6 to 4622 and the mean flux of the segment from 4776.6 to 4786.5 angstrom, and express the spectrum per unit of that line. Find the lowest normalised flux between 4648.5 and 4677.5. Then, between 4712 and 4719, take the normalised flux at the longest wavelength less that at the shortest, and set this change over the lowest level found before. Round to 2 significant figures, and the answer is 0.15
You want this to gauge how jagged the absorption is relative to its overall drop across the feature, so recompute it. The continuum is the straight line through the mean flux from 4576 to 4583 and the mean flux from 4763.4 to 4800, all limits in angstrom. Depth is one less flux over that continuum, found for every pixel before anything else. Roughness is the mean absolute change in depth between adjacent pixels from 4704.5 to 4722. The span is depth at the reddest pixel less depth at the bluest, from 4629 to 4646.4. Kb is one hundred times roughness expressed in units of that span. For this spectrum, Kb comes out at 69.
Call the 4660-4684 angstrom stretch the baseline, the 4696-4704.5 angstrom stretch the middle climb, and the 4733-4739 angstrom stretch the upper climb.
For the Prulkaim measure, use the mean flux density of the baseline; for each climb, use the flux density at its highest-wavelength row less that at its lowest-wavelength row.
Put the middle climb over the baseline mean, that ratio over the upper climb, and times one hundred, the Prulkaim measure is 31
